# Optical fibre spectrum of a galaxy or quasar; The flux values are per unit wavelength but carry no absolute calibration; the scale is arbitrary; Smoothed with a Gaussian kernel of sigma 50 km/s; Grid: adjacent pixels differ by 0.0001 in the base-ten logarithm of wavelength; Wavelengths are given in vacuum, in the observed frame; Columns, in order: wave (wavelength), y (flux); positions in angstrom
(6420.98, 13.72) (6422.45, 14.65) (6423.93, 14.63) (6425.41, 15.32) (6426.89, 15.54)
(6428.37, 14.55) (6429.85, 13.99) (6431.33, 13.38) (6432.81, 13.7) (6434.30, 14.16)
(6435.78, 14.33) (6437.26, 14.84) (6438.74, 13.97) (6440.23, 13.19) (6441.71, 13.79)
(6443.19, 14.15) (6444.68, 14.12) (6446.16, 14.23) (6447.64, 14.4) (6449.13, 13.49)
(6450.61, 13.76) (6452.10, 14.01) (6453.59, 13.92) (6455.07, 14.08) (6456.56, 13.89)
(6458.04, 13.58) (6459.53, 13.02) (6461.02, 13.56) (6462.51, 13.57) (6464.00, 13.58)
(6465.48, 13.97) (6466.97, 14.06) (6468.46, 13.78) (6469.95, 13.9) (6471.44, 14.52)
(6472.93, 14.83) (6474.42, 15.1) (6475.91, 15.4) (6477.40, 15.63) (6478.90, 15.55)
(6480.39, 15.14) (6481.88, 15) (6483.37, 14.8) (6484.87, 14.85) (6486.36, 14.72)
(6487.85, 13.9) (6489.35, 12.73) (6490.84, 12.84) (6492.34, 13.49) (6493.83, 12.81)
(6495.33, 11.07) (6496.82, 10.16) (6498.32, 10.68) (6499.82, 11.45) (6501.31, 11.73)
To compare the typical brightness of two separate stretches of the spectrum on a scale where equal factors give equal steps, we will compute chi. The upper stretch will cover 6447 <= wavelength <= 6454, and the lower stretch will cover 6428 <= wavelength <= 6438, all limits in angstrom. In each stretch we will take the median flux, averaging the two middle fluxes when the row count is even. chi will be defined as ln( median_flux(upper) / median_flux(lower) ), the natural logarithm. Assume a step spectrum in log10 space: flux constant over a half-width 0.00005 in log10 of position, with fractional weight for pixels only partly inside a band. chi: -0.02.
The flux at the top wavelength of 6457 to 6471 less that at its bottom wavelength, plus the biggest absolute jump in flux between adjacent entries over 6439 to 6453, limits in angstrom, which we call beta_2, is 1.2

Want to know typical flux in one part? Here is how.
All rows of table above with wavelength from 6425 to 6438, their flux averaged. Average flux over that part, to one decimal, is 14.4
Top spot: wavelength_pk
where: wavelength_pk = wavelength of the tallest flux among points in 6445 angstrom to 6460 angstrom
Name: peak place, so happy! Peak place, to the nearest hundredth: 6447.64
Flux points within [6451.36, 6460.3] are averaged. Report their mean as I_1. 13.75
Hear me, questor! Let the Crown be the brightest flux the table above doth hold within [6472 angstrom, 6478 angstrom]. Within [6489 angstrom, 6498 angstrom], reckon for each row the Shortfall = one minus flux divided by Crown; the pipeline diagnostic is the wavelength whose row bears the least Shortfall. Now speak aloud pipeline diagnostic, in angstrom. 6492.34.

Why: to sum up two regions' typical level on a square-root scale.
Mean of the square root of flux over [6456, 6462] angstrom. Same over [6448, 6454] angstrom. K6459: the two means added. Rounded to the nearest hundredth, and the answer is 7.39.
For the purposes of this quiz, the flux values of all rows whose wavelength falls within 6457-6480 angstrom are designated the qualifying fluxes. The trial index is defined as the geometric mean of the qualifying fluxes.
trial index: 14.2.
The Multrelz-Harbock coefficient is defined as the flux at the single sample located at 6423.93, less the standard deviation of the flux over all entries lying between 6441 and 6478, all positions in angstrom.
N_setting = 14.0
